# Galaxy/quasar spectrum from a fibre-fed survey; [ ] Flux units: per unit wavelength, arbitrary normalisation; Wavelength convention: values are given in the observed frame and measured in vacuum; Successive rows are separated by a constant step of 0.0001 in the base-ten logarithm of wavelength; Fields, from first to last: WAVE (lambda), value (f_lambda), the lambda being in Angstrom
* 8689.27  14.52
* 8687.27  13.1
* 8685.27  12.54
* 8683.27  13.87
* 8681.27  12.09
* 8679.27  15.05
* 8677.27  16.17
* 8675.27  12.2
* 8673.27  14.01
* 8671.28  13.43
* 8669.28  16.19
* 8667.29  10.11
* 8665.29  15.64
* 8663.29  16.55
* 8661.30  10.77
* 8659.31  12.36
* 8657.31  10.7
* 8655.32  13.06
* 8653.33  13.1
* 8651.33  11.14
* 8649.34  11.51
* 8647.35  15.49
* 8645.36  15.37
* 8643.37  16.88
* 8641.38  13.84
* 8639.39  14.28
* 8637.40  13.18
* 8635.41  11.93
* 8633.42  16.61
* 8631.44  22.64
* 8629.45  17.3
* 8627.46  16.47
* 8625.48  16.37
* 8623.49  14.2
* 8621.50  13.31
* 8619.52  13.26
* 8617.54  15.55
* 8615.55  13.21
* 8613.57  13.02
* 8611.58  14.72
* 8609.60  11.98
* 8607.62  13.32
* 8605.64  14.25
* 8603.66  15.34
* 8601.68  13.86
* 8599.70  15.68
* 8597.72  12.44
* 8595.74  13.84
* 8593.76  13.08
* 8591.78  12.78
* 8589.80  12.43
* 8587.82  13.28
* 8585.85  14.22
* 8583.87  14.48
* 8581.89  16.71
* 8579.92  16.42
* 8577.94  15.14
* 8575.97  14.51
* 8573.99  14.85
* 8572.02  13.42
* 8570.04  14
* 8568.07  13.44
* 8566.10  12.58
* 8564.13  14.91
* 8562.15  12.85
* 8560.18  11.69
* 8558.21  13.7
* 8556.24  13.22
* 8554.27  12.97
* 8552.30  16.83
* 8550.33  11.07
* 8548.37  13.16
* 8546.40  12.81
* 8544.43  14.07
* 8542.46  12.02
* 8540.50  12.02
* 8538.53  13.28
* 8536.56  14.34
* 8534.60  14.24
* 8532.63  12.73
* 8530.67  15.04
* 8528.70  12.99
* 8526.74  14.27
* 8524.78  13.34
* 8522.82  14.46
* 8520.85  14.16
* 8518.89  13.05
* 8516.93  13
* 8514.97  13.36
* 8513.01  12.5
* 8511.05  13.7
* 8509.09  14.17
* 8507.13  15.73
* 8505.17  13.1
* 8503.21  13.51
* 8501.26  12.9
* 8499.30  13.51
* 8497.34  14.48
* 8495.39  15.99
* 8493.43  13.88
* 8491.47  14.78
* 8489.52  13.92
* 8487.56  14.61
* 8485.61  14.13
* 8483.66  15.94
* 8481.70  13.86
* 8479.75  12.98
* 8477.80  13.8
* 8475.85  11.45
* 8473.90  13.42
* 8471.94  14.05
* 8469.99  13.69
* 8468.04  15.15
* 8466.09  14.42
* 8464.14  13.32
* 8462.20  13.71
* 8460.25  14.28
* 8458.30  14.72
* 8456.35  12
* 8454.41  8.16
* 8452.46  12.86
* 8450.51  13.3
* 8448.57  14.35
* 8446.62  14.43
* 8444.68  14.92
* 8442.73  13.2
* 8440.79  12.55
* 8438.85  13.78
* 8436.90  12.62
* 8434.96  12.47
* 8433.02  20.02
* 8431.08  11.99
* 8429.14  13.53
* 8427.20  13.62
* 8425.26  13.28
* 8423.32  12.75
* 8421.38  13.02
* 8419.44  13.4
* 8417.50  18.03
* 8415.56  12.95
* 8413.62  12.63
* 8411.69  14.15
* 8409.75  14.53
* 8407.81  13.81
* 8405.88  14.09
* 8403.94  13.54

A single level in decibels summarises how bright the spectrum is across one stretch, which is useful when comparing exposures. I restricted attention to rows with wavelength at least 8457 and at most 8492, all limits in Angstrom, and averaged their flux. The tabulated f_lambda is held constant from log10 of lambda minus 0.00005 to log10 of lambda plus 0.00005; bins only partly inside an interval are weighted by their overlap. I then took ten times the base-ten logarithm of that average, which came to 11.5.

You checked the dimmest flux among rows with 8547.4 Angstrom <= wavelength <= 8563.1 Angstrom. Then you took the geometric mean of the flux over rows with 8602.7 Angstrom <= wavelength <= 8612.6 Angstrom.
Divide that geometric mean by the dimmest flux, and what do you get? 1.25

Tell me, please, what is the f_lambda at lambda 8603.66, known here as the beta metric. 15.34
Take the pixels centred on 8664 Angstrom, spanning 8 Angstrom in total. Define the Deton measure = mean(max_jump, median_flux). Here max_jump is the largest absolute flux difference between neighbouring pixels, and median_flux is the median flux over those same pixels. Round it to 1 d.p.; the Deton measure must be 9.5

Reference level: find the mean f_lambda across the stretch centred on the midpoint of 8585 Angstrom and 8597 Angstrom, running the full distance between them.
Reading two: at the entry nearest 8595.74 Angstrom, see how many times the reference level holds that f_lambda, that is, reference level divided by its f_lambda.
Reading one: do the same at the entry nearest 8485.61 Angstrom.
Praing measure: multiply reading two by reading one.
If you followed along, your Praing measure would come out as 0.90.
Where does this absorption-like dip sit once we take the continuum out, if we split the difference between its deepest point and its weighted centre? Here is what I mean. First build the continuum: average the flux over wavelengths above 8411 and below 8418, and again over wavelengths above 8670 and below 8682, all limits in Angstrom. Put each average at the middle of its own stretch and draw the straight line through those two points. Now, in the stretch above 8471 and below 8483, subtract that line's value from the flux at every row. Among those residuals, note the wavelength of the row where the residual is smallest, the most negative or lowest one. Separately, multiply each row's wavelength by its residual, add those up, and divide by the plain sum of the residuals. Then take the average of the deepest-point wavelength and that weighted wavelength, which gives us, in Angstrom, 8476.3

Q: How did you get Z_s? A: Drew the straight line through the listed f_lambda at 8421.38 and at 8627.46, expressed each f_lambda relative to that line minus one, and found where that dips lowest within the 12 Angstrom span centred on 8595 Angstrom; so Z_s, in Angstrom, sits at 8597.72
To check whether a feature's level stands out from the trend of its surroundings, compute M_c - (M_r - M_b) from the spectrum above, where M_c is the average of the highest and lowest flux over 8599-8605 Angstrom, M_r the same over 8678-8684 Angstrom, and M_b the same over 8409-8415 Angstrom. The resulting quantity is 14.8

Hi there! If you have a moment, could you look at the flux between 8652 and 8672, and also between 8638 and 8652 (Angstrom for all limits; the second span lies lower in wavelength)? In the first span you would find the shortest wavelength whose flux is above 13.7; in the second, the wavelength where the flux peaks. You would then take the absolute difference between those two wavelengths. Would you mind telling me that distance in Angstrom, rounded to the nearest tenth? 19.9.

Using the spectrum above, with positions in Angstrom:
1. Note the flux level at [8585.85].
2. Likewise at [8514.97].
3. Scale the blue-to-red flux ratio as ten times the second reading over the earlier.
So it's 9.4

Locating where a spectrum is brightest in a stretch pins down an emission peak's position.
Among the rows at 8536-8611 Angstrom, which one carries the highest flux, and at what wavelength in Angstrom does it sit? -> 8552.30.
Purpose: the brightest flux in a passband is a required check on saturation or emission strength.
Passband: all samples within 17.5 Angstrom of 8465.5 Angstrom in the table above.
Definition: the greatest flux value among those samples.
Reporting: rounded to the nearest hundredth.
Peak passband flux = 15.15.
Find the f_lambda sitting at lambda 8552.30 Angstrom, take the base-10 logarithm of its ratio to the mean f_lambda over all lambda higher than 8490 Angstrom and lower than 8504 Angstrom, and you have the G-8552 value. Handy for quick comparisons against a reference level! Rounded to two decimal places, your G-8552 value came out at 0.08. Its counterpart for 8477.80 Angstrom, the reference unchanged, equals -0.01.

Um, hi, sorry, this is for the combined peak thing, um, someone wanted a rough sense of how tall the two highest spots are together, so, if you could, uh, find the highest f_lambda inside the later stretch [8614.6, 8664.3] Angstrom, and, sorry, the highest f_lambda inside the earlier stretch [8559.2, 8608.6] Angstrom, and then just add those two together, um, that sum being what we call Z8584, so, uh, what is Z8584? 39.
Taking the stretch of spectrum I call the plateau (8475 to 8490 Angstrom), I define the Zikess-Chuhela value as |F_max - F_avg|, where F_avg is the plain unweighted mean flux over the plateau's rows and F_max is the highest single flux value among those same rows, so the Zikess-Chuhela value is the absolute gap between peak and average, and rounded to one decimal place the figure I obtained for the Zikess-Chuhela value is 2.1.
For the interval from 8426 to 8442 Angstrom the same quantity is 6.2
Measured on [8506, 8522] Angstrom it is 2.0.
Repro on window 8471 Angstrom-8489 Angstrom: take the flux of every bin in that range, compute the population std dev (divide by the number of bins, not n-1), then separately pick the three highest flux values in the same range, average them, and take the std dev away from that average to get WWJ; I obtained 13.8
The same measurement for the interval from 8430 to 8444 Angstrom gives 13.1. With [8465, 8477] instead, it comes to 13.4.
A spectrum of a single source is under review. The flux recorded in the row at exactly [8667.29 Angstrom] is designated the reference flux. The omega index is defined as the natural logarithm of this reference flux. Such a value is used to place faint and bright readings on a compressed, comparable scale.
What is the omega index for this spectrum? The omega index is 2.31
